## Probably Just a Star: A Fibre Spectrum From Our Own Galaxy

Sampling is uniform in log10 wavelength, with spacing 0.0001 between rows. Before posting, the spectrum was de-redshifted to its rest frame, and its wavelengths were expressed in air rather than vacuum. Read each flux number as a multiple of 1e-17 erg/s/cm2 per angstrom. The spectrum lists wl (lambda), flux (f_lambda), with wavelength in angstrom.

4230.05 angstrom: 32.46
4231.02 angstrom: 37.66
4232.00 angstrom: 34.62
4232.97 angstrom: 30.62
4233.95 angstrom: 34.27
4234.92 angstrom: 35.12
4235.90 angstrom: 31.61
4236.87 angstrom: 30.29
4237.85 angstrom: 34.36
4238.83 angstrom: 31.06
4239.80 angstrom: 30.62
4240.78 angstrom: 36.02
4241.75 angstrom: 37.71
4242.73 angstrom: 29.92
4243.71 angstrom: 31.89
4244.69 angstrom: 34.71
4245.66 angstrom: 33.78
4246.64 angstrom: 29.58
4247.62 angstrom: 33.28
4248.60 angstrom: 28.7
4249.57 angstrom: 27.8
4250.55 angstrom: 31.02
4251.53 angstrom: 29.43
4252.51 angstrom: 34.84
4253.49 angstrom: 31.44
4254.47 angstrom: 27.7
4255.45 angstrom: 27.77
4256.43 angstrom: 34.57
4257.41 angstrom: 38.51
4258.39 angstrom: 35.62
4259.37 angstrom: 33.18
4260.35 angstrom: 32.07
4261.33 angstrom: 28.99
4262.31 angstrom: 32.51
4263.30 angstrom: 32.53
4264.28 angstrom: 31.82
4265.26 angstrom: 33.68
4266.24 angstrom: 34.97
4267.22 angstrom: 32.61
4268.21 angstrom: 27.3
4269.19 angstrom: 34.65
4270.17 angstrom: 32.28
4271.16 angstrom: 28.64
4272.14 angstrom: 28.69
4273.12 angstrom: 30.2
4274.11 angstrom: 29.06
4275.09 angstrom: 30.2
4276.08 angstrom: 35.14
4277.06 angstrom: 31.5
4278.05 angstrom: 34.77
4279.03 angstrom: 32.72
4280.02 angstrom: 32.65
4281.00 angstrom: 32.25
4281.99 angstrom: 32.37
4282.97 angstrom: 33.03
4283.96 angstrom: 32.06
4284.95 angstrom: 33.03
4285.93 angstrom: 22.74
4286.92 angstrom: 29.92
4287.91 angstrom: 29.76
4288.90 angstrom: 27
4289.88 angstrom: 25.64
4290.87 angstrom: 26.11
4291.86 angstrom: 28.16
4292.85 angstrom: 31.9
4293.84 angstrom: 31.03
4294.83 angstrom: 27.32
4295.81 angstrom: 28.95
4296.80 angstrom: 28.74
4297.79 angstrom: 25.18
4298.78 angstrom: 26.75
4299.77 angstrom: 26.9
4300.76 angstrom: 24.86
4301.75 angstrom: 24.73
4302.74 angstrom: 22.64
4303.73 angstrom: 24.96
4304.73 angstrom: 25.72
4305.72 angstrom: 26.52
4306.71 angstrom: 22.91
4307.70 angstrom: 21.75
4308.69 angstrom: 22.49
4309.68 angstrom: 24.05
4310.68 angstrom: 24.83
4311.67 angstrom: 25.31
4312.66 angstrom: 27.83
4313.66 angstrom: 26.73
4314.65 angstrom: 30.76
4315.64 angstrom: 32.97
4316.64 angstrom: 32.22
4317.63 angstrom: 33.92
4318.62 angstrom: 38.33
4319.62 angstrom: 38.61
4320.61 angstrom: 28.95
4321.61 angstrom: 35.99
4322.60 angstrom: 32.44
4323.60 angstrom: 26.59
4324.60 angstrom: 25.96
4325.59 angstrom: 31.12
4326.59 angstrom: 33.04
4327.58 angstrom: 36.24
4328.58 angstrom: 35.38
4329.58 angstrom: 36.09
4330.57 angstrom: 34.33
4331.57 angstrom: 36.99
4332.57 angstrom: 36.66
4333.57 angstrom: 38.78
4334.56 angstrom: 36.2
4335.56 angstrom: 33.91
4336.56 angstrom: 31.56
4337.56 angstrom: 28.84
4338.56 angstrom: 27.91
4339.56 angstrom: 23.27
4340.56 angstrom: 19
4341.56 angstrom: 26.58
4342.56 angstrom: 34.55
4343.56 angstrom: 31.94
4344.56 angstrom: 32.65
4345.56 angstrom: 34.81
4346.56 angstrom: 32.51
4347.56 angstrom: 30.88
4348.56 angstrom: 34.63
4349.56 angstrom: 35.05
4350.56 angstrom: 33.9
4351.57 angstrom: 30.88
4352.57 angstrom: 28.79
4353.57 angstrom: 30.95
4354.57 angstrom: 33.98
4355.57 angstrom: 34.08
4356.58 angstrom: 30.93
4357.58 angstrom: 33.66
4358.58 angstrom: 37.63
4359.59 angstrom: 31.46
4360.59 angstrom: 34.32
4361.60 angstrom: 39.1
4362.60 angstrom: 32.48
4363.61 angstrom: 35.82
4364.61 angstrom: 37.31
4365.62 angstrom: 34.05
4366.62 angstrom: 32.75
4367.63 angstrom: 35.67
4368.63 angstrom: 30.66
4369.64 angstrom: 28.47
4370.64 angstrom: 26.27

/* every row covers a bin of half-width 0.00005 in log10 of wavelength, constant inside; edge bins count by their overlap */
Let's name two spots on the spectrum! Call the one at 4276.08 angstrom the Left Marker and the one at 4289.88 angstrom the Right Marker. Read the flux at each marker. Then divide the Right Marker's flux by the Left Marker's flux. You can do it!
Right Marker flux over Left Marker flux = 0.73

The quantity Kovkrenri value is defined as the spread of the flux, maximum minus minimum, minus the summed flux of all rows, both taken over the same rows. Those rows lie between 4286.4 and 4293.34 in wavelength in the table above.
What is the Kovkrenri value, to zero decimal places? -192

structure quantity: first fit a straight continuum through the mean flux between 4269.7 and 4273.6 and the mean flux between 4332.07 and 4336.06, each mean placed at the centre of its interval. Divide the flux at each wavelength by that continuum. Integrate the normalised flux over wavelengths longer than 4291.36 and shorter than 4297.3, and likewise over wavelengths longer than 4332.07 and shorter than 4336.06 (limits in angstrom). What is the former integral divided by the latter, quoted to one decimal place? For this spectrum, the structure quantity 1.4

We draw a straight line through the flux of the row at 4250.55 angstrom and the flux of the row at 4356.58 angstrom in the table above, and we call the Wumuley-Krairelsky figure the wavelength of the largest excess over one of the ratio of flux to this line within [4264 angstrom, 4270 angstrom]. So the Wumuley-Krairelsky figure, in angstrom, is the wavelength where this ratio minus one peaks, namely 4266.24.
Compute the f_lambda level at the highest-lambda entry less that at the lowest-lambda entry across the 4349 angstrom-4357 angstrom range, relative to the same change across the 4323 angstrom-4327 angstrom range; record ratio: -0.64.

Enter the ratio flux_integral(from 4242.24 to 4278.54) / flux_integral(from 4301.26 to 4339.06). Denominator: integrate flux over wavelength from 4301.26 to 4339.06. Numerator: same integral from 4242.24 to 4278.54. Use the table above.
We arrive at 1.0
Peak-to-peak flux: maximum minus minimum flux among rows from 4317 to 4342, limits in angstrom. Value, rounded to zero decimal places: 20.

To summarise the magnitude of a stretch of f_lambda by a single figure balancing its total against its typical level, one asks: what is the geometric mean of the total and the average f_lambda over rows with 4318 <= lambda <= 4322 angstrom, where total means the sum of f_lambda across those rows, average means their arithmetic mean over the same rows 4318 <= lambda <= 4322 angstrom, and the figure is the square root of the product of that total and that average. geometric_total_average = 71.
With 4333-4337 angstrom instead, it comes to 70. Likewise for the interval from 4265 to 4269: 64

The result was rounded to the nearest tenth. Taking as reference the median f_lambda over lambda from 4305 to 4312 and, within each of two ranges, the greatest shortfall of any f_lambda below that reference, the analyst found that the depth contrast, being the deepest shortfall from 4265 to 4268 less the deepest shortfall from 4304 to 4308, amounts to -10.9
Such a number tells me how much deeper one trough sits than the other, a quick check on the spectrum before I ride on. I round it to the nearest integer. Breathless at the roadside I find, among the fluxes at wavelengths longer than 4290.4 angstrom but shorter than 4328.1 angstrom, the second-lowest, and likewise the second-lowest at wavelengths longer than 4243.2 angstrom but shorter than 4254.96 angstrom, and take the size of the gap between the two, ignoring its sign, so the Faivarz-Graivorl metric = 5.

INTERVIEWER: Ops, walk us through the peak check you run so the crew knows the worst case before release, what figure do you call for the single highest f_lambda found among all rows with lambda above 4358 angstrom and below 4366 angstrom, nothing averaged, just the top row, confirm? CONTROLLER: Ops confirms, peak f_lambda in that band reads 39.1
